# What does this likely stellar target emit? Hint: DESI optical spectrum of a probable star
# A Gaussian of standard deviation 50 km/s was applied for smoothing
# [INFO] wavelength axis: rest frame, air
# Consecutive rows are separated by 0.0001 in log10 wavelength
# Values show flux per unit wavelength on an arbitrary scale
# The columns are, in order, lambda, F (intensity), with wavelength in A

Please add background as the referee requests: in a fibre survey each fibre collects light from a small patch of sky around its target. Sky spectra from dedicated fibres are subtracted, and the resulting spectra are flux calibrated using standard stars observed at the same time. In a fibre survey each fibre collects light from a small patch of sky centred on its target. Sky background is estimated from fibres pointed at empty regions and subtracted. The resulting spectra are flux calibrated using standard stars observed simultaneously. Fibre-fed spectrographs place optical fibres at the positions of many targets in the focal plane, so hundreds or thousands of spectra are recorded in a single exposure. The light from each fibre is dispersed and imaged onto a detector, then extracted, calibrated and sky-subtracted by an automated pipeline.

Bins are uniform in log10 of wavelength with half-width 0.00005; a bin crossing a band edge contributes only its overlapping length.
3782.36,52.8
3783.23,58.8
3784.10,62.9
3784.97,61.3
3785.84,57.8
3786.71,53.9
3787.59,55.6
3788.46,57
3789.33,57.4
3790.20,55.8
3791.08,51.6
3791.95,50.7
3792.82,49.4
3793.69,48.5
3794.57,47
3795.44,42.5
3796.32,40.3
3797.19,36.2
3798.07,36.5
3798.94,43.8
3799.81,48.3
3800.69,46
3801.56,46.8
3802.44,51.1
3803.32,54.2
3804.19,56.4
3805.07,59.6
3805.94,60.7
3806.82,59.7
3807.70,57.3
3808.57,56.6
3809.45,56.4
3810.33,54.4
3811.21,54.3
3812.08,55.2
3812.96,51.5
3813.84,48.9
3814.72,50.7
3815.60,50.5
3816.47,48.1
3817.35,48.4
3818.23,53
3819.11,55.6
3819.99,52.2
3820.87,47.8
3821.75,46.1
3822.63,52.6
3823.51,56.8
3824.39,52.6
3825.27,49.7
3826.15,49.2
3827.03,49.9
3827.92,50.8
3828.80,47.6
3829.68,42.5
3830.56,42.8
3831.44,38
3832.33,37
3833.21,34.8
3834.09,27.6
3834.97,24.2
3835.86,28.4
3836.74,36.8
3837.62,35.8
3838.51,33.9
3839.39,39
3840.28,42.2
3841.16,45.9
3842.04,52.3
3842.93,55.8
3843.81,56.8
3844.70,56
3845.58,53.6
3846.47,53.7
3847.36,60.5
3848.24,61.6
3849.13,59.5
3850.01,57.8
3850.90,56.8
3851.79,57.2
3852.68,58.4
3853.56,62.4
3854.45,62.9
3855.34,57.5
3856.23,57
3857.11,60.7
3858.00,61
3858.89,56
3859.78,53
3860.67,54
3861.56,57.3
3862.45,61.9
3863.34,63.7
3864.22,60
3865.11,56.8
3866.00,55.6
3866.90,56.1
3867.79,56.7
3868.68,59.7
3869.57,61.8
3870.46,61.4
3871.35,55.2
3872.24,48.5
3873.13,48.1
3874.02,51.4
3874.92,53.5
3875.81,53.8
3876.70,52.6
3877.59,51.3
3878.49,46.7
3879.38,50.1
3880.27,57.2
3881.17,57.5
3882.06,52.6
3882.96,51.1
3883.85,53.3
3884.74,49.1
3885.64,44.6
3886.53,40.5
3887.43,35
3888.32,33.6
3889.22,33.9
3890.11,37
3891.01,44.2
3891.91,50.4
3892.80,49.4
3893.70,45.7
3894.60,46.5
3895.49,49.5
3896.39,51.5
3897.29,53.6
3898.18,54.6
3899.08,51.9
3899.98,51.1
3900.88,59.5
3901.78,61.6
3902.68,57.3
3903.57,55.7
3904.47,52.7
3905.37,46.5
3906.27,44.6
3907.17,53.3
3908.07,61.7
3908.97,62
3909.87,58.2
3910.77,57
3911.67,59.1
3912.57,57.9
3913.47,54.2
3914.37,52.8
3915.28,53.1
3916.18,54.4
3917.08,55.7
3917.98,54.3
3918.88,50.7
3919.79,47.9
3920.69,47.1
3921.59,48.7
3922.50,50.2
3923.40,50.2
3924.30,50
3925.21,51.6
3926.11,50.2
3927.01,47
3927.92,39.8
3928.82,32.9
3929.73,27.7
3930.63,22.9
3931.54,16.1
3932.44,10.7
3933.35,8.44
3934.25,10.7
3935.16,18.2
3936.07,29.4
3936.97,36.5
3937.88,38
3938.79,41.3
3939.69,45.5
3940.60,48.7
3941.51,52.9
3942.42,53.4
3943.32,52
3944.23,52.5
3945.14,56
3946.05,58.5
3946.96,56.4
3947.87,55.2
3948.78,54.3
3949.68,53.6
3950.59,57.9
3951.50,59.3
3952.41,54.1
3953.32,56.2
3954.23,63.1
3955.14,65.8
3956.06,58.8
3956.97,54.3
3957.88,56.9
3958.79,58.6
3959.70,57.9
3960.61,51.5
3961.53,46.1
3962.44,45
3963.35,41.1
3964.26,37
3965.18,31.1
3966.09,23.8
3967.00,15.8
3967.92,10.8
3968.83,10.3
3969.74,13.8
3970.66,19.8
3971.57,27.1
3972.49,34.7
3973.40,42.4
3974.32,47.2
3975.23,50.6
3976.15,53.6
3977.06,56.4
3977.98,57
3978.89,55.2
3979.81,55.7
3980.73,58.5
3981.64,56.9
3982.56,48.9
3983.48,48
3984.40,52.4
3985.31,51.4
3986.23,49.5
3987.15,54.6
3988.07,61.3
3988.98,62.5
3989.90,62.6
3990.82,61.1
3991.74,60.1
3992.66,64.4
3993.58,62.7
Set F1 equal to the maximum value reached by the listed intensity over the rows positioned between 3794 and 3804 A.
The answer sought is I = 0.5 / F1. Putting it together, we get 0.0092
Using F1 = 54.2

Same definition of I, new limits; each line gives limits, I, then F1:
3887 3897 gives 0.0097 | 51.5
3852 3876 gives 0.0078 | 63.7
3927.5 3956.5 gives 0.0076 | 65.8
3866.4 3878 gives 0.0081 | 61.8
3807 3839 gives 0.0087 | 57.3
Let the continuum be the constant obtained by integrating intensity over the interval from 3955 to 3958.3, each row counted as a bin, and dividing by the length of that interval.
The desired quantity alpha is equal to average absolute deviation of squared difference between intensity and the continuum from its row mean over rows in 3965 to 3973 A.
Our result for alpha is 542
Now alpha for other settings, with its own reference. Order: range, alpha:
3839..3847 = 108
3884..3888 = 146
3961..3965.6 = 186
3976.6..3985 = 32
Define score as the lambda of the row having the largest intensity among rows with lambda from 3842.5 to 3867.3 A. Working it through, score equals 3863.34 A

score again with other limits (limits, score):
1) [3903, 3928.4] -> 3908.97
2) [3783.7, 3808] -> 3784.10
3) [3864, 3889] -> 3869.57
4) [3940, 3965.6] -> 3955.14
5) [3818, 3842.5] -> 3823.51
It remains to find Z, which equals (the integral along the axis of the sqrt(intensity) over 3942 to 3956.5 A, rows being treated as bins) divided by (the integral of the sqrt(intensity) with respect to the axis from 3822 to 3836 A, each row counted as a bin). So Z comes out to 1.20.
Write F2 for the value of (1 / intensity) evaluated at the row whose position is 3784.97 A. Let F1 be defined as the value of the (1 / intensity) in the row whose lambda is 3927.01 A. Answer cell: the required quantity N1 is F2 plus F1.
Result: 0.0376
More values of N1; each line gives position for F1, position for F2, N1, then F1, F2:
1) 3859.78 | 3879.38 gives 0.0388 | 0.0189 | 0.0200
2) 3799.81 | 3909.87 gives 0.0379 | 0.0207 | 0.0172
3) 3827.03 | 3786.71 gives 0.0386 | 0.0200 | 0.0186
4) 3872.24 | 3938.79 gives 0.0448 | 0.0206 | 0.0242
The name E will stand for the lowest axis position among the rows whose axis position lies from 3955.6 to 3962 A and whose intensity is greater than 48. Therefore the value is 3956.06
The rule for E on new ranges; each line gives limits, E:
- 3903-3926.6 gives 3903.57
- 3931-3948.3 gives 3940.60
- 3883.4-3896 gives 3883.85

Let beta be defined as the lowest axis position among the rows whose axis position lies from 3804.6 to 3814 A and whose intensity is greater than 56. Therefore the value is 3805.07 A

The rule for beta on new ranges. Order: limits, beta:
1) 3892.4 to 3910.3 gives 3900.88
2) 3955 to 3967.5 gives 3955.14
